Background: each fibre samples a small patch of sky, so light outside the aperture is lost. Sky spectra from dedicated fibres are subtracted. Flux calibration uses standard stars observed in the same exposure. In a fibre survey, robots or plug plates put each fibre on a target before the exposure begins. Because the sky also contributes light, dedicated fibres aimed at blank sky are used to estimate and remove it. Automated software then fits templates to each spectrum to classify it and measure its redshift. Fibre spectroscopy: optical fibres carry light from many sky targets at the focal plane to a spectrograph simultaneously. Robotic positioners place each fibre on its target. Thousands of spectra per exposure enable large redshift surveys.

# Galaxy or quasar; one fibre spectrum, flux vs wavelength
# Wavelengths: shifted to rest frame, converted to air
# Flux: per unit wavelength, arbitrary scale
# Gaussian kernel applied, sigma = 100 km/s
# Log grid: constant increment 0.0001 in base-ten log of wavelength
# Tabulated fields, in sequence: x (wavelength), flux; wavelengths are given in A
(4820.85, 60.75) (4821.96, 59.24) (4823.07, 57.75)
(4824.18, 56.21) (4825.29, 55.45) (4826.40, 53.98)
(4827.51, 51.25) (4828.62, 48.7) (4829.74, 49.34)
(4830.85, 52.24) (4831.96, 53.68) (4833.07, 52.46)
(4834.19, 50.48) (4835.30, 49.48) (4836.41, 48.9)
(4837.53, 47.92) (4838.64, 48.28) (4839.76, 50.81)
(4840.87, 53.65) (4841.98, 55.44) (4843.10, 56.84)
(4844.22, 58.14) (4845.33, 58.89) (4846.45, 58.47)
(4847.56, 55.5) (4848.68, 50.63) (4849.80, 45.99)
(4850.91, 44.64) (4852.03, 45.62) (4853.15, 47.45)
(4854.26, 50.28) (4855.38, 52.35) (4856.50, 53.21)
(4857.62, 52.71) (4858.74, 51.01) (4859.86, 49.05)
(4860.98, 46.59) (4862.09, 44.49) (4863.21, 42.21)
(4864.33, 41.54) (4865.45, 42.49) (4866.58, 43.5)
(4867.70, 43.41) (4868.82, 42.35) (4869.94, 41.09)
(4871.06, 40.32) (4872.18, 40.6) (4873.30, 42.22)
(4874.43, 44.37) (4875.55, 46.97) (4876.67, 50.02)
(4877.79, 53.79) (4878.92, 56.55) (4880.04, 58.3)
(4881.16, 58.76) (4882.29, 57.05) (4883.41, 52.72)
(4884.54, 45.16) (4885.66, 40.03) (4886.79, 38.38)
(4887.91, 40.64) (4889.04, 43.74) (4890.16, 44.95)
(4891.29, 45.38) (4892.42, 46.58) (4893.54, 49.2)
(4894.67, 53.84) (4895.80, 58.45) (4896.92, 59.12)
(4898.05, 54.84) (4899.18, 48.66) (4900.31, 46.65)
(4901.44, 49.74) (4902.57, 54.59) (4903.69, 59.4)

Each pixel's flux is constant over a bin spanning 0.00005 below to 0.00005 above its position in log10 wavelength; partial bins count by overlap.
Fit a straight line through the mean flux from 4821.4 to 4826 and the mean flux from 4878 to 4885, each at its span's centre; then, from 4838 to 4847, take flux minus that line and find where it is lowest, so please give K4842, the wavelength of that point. 4838.64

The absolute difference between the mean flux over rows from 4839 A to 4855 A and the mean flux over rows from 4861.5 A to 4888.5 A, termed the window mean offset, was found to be 6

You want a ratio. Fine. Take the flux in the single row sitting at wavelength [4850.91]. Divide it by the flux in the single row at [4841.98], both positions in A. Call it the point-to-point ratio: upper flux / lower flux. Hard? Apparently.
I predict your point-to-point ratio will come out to 0.81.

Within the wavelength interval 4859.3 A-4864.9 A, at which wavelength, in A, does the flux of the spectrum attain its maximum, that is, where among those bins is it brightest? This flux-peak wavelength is 4859.86 A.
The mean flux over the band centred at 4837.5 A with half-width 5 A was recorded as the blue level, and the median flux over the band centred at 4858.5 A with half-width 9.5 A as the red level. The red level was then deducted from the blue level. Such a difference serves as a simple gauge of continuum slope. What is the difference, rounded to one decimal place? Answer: 4.8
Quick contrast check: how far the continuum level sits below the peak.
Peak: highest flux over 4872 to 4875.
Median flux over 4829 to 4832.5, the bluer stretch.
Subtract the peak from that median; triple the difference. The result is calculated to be 24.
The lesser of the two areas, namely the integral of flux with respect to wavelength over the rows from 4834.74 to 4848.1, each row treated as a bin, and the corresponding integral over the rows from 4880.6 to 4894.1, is 633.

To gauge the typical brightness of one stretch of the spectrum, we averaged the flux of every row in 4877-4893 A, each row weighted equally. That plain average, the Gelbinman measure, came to 48.7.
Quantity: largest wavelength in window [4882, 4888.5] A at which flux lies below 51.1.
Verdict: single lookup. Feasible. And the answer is 4887.91 A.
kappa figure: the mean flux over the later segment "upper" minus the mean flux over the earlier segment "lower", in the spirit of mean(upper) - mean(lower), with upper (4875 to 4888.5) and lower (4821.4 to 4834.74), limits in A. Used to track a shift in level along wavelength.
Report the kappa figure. -4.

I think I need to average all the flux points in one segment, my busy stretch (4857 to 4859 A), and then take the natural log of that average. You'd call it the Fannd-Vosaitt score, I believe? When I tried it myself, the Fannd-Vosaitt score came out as 3.95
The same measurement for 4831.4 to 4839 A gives 3.92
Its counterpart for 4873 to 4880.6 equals 3.92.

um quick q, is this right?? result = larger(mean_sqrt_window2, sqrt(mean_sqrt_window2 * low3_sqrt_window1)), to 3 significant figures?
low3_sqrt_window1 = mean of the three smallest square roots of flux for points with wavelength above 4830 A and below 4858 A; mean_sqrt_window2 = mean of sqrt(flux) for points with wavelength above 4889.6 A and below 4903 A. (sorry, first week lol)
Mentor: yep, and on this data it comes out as 7.13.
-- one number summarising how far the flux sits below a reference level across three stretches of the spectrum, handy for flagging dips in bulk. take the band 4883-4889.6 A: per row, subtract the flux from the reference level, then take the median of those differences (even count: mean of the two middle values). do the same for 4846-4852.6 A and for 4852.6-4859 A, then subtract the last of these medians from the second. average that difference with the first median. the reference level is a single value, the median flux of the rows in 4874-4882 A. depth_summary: 7.5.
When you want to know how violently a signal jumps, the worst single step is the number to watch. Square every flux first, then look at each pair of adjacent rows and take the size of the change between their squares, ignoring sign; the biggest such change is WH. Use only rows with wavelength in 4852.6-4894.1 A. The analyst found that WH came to 740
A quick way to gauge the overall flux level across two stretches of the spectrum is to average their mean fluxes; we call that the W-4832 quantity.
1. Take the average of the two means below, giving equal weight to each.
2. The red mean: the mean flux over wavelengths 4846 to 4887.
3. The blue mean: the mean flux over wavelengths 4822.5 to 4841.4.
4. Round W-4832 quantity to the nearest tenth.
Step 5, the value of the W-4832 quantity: 49.8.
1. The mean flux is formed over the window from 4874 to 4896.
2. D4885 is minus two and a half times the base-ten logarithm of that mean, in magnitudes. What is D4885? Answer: -4.23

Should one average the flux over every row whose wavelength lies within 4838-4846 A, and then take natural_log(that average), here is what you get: 4.00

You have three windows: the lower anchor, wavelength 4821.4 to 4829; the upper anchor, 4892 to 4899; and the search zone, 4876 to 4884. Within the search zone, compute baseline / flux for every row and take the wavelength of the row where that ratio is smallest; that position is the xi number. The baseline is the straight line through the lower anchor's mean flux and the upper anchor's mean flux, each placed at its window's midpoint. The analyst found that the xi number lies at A 4881.16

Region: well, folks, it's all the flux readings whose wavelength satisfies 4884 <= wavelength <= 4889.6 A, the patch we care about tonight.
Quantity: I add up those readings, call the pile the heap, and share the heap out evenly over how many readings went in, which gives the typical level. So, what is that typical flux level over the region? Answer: 41.6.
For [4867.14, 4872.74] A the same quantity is 41.6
